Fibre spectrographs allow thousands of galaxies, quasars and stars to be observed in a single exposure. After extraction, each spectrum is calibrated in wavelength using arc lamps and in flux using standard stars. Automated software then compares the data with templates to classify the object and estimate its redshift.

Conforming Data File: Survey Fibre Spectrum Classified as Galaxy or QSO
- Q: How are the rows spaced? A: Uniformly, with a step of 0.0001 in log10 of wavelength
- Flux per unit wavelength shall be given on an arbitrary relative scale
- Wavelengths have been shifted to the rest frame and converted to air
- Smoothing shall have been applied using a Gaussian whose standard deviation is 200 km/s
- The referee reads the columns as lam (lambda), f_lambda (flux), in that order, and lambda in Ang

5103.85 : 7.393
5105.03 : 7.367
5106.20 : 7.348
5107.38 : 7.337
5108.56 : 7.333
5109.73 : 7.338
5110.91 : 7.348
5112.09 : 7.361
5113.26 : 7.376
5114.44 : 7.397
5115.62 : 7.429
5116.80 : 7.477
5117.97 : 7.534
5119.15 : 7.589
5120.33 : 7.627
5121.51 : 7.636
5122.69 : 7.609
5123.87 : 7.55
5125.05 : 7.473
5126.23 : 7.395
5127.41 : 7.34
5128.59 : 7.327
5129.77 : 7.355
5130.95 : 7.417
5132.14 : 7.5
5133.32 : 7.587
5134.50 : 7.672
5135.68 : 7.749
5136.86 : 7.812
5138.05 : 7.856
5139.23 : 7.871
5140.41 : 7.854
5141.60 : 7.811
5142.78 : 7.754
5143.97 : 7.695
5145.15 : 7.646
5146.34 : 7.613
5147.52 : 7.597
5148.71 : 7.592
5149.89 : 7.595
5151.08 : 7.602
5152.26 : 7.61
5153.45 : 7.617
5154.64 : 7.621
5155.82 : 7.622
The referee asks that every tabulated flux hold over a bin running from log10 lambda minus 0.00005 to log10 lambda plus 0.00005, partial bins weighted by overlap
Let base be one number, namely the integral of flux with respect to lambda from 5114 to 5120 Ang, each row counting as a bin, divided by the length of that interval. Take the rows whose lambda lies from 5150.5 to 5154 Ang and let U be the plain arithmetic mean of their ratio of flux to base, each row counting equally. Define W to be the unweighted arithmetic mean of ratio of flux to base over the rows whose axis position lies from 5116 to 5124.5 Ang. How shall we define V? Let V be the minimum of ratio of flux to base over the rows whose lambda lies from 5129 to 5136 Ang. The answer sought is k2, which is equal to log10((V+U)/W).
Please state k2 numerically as 0.296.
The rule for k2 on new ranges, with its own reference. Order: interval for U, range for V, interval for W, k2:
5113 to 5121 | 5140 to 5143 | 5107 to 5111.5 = 0.317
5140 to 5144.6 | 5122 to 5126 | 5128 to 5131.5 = 0.316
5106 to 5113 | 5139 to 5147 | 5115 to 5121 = 0.298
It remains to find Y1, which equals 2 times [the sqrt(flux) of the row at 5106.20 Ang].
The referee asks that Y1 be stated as 5.42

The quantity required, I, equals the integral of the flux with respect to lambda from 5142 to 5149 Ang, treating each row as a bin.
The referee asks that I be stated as 53.6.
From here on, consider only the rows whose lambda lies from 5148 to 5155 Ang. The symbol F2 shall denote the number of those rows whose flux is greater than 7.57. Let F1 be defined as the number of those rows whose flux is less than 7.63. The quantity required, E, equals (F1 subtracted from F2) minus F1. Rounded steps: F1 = 6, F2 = 6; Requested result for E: -6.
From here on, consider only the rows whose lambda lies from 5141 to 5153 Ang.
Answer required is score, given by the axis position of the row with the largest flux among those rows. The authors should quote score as 5141.60 Ang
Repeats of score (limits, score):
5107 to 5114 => 5113.26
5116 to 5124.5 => 5121.51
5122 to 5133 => 5122.69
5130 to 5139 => 5138.05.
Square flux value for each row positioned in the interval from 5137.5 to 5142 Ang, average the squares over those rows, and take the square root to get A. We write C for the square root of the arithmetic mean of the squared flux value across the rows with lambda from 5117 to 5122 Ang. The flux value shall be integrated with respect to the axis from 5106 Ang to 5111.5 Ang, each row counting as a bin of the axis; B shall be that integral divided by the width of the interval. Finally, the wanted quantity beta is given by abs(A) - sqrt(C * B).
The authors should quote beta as 0.39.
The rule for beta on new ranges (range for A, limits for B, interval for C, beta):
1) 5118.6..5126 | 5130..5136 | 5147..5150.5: 0.00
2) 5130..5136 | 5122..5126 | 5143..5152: 0.01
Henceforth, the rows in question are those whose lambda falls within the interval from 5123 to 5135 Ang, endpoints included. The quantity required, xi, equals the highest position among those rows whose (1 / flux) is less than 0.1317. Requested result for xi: 5134.50 Ang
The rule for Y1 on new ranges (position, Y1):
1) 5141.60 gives 5.59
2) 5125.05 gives 5.47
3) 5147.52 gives 5.51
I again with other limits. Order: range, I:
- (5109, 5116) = 51.6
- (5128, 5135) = 52.3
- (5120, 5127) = 52.8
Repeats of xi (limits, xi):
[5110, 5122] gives 5121.51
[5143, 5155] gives 5154.64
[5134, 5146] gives 5145.15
